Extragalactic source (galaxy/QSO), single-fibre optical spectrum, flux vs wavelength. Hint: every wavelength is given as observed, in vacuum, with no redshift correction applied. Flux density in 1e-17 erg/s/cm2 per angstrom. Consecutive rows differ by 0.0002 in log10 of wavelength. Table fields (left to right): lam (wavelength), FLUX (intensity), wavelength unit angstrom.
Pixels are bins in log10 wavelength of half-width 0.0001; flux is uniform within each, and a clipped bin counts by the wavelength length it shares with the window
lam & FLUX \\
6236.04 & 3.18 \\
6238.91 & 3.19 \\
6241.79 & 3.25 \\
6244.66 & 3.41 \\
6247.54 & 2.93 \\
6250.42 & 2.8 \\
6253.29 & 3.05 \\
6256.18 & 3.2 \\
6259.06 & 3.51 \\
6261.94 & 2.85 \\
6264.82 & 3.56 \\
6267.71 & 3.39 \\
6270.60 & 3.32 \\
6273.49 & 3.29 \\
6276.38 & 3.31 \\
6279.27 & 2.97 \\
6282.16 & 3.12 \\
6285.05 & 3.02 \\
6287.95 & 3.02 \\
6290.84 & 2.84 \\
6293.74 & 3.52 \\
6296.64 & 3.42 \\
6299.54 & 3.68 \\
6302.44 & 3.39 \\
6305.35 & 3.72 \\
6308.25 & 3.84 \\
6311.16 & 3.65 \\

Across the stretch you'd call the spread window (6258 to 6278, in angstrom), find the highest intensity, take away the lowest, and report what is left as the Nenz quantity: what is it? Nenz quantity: 0.71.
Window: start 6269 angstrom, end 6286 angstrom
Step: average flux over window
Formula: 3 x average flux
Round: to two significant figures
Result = 9.5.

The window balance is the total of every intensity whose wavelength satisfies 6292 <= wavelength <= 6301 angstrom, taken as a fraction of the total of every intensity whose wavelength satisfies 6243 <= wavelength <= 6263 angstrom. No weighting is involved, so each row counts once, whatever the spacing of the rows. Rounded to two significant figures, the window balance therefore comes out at 0.49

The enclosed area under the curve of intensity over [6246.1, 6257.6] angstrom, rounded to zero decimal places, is 34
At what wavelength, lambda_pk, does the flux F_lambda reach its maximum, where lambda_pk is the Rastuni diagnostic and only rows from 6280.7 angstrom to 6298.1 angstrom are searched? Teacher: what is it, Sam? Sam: 6293.74 angstrom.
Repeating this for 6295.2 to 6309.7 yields 6308.25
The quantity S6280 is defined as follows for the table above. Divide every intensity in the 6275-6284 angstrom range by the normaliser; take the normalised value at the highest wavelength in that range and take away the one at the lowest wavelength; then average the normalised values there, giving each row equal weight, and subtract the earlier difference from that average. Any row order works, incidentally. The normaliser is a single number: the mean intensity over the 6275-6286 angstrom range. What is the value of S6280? 1.07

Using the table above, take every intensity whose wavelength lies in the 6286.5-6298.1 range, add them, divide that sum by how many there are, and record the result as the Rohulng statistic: 3.20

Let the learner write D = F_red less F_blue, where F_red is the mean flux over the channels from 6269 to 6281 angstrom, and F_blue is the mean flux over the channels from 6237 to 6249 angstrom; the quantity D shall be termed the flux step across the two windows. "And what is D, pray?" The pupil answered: 0.0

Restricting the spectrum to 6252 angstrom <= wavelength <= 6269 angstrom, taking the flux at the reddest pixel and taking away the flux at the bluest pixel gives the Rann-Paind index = 0.34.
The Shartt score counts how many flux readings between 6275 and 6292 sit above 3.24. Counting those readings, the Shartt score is 1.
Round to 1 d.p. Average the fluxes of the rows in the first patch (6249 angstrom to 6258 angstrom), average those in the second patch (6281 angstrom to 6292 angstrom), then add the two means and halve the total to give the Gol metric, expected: 3.0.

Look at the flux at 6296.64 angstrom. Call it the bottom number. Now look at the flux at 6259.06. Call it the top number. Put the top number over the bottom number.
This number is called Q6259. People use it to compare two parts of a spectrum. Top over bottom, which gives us 1.03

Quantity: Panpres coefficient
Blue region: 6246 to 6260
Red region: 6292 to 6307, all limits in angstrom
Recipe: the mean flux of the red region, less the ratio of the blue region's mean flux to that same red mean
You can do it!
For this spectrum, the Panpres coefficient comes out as 2.7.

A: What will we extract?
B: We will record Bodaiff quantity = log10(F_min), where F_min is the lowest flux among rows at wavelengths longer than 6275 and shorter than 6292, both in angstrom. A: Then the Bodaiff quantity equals 0.453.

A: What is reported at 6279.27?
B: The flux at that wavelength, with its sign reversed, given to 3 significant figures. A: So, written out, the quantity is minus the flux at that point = -2.97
